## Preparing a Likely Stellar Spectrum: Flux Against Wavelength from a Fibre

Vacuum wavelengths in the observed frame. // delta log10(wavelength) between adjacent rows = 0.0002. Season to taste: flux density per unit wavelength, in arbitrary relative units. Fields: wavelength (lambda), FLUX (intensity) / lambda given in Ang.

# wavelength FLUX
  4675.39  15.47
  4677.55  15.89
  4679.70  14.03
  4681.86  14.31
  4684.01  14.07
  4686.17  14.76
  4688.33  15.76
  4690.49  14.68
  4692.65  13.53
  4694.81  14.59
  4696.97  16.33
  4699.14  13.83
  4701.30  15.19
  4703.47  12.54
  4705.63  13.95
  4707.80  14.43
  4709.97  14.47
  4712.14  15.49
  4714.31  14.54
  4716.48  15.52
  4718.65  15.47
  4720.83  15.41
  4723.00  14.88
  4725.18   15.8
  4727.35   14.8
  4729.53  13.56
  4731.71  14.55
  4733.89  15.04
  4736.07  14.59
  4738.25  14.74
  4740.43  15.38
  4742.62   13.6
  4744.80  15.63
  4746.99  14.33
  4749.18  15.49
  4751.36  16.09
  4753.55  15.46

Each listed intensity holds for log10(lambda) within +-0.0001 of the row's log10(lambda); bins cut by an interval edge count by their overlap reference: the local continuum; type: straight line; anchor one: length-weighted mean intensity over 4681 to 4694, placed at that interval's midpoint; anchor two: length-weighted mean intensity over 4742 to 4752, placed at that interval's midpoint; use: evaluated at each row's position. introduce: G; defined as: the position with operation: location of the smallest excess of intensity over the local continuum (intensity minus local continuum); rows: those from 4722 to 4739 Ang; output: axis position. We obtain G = 4729.53 Ang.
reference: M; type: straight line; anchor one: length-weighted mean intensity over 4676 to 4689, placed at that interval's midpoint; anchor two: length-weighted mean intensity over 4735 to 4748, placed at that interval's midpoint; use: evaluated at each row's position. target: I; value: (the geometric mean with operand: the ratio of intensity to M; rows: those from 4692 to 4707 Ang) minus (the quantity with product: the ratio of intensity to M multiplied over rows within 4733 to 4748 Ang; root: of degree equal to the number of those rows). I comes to -0.04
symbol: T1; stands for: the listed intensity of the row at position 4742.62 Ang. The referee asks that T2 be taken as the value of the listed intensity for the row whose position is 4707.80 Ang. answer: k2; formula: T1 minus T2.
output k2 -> -0.8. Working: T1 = 13.6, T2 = 14.43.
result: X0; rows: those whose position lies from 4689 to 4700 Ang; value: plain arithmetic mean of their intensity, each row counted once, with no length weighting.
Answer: 14.6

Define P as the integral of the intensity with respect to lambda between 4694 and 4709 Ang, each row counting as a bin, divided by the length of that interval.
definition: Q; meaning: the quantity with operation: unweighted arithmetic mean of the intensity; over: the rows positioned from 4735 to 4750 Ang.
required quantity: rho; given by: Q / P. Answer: 1.03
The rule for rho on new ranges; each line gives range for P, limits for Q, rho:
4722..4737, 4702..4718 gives 0.98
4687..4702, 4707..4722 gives 1.01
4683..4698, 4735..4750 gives 1.00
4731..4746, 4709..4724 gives 1.02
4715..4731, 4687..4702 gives 0.99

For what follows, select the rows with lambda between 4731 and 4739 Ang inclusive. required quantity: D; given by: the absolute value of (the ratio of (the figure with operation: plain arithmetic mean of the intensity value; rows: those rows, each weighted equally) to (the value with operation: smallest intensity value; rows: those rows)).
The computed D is 1.01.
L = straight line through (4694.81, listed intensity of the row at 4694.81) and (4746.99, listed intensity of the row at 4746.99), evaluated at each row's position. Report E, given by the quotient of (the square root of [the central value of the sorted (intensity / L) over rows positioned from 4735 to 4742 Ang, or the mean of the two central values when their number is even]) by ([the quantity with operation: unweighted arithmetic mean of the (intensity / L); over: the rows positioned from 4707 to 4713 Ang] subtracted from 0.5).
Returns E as -1.95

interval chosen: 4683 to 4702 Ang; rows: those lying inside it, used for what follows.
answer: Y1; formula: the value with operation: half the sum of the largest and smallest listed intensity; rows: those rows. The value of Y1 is 14.93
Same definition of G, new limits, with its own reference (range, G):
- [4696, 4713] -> 4703.47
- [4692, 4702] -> 4692.65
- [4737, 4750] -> 4742.62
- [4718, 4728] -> 4727.35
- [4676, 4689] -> 4679.70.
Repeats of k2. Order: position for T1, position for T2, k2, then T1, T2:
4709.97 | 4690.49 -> -0.2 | 14.47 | 14.68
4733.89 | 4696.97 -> -1.3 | 15.04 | 16.33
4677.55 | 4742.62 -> 2.3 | 15.89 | 13.6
